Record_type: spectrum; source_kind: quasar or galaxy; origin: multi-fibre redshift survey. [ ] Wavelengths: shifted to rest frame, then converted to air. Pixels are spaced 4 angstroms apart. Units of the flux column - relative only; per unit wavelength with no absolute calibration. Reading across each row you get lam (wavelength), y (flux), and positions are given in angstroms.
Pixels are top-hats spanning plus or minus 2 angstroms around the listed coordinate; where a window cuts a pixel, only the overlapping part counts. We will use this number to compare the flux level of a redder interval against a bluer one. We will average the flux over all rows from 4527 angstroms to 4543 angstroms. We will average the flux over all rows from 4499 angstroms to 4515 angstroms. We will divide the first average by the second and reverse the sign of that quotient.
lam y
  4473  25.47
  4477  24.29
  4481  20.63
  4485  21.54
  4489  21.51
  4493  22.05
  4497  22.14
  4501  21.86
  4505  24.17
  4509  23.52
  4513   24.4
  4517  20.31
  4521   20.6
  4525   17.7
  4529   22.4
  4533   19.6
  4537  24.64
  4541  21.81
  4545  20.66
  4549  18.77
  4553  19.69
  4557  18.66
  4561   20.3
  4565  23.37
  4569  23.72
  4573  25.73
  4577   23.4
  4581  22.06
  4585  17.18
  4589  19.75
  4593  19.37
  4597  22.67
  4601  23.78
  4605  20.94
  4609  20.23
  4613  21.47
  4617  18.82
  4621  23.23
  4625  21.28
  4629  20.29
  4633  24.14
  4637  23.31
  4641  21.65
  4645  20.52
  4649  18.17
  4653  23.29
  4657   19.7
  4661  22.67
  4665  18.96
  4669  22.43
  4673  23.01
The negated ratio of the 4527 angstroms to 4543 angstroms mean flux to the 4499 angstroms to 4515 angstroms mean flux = -0.94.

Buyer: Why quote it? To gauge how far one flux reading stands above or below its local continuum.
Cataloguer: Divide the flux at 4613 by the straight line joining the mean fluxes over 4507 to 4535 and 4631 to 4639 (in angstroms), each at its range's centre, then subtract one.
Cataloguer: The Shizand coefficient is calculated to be -0.08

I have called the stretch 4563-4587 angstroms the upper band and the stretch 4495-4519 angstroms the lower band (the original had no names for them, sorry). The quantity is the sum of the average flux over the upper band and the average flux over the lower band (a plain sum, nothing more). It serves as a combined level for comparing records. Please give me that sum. 45.3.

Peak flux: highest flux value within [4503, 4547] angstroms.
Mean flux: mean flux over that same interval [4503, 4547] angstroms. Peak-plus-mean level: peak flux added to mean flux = 46.4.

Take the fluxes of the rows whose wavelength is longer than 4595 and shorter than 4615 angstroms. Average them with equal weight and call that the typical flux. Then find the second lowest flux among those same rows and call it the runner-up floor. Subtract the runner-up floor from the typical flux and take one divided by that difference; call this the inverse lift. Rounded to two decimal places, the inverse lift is 1.14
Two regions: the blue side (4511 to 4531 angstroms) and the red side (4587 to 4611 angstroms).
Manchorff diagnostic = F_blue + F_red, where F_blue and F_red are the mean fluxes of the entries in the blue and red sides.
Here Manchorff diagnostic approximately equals 42.2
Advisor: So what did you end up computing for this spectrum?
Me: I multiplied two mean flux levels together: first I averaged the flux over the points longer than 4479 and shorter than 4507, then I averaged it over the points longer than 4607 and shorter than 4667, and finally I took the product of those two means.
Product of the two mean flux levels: 466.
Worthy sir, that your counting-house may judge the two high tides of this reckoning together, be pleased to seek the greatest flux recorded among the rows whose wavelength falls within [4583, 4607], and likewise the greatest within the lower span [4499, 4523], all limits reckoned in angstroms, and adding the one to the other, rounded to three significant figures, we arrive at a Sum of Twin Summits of 48.2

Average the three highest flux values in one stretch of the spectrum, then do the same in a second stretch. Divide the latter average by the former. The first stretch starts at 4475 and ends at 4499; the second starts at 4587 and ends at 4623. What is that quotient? 1.02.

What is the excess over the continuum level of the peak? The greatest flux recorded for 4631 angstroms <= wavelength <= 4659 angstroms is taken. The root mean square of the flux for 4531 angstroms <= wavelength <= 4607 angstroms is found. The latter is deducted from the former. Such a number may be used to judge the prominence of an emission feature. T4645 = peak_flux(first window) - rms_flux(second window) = 2.6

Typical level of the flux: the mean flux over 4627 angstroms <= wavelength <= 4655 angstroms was 21.6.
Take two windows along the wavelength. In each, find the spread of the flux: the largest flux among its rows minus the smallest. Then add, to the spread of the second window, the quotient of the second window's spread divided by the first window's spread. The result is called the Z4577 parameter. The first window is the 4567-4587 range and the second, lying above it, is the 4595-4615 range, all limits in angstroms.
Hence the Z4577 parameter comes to 4.0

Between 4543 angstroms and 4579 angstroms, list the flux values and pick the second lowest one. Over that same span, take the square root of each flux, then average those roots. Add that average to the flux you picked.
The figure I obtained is 23.4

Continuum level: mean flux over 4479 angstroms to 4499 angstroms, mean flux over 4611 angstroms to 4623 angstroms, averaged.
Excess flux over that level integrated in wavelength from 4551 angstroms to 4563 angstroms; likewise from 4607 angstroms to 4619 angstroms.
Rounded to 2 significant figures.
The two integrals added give -36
